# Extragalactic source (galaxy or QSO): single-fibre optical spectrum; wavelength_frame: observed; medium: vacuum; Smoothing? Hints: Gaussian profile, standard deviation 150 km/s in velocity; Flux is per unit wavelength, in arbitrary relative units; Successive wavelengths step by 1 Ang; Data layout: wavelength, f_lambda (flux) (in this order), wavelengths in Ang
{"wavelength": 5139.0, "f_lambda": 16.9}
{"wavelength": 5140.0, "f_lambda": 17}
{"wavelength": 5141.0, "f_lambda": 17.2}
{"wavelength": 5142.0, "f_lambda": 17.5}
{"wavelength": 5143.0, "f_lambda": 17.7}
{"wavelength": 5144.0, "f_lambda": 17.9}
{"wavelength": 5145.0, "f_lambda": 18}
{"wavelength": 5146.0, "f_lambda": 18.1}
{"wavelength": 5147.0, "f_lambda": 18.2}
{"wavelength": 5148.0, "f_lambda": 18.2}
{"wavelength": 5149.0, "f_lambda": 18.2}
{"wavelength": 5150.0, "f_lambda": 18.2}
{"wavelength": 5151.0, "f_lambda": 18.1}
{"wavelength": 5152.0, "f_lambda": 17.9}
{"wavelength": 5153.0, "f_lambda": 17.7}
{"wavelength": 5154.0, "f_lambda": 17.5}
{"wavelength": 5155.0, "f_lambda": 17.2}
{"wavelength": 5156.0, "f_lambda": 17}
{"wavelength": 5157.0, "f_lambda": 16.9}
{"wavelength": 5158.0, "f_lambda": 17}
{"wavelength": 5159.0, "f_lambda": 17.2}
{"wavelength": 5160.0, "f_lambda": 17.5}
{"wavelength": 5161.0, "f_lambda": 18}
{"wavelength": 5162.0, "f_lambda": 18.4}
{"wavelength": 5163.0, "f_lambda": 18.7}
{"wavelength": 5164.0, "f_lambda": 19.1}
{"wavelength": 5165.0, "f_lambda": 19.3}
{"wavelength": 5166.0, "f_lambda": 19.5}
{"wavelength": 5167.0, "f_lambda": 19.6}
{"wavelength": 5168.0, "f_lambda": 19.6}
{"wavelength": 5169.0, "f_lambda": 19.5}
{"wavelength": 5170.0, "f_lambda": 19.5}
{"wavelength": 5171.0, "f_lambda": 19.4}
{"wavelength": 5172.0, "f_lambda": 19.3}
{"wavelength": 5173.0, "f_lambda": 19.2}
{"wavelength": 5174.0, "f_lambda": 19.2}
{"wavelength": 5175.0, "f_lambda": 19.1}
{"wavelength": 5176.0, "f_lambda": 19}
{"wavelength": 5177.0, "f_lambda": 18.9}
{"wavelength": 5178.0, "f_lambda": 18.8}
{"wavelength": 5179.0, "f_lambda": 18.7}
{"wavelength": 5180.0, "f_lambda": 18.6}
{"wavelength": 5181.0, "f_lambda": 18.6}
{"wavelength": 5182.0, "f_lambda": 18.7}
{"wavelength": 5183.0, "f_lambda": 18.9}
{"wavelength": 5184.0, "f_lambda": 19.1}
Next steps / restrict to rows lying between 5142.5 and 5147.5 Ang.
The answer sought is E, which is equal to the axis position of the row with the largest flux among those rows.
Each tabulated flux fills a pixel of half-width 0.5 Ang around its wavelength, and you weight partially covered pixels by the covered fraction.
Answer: 5147.0 Ang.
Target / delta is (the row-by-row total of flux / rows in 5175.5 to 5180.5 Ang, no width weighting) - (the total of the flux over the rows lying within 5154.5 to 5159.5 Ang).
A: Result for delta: 9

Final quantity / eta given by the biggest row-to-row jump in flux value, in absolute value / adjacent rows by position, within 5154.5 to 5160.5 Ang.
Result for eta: 0.30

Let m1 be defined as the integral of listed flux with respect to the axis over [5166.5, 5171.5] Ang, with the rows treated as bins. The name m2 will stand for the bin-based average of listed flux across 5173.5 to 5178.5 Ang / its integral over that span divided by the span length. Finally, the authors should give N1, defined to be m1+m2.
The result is 116.6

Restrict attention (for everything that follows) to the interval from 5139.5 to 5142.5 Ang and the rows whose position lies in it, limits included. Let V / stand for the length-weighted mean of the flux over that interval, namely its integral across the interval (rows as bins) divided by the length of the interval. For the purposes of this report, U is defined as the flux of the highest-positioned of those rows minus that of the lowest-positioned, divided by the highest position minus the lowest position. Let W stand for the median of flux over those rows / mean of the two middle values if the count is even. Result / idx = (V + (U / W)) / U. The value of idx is 69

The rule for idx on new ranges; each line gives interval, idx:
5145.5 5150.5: 727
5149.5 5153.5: -108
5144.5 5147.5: 181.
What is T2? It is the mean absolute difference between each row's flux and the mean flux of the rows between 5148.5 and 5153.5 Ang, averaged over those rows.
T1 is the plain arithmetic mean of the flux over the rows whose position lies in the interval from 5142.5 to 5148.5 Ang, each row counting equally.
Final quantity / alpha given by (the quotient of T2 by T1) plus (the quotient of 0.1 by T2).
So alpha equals 0.58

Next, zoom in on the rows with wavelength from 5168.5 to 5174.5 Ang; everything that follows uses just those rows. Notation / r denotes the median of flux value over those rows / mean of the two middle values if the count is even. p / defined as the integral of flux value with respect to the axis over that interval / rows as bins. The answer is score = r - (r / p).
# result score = 19.2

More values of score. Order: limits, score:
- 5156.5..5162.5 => 17.2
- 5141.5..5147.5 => 17.8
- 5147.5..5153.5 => 18.0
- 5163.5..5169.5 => 19.3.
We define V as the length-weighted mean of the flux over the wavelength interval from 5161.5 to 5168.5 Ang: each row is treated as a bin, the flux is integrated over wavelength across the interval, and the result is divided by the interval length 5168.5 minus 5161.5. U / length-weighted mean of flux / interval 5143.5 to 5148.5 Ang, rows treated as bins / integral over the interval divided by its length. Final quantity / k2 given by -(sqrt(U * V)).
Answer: -18.6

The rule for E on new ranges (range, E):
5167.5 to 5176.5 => 5168.0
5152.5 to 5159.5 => 5153.0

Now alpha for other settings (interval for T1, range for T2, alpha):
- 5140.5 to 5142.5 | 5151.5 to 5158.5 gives 0.32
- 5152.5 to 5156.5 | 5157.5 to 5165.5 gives 0.18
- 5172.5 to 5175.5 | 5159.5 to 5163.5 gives 0.27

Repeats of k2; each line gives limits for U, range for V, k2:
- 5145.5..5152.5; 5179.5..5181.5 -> -18.4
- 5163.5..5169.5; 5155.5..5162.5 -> -18.4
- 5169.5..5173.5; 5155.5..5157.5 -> -18.1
